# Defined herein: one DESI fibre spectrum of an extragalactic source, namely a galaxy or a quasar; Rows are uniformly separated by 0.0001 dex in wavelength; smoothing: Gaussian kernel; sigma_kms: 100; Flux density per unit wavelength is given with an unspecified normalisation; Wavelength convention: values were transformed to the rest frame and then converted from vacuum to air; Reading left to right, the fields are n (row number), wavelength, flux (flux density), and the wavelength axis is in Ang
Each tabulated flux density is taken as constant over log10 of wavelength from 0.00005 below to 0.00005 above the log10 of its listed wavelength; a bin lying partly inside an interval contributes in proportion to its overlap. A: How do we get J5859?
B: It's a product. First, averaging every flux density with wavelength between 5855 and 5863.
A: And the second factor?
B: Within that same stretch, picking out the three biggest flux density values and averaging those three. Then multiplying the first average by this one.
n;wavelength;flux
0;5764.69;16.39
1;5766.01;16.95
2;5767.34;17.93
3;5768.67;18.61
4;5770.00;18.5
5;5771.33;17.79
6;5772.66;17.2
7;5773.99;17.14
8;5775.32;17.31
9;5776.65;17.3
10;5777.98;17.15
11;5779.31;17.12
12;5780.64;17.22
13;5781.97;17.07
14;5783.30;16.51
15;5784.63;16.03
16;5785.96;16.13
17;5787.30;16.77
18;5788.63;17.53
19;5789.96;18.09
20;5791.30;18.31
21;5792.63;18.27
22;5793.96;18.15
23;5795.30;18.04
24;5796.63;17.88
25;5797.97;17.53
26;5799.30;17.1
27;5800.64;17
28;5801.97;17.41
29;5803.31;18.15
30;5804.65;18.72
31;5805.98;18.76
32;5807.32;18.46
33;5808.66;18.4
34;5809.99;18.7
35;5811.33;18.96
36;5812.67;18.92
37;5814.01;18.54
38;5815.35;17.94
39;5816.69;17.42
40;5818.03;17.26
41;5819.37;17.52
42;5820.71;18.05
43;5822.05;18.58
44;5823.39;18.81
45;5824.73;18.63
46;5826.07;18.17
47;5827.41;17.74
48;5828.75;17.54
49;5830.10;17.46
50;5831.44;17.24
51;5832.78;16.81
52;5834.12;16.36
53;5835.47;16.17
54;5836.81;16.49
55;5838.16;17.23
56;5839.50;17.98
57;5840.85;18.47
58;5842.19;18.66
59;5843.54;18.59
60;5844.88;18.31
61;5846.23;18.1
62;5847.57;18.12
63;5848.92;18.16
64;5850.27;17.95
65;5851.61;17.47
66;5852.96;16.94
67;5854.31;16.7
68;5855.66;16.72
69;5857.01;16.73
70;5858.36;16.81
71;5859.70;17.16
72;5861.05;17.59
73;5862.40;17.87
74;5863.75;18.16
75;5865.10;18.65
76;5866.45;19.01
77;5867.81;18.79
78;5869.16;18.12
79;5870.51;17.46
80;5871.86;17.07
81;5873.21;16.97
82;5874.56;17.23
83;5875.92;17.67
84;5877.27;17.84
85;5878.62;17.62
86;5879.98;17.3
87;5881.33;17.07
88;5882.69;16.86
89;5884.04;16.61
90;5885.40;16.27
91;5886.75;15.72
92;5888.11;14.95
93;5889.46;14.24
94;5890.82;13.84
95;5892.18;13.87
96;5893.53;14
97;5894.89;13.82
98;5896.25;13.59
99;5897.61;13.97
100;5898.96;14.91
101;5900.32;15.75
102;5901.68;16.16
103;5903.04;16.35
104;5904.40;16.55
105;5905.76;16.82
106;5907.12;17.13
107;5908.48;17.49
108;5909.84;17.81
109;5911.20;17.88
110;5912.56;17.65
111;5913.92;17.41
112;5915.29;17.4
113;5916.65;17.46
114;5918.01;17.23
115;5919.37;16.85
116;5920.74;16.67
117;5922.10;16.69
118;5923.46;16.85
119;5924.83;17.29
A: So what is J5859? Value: 301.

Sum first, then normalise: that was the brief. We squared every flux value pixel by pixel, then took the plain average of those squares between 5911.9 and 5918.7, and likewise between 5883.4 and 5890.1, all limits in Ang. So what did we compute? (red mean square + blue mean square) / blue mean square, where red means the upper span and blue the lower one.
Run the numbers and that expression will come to 2.25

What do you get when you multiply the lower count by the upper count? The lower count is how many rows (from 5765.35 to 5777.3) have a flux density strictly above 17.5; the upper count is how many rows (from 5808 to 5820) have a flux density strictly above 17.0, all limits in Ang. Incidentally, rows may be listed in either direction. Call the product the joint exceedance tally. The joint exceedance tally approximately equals 36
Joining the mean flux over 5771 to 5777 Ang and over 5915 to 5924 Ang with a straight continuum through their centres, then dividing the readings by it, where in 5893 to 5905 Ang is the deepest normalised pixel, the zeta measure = 5896.25 Ang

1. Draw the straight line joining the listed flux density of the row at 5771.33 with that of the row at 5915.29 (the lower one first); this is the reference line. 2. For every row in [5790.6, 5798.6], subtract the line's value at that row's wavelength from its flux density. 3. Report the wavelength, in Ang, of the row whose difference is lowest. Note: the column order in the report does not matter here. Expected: 5797.97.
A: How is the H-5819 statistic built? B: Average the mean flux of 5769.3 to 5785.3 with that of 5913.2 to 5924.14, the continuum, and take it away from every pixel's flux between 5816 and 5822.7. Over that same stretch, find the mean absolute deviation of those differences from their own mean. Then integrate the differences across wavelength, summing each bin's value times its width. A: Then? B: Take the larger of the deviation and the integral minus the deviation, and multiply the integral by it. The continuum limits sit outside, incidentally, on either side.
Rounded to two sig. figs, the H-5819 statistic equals 16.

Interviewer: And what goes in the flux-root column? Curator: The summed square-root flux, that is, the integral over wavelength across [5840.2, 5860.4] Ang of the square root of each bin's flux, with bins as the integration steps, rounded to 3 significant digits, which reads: 84.9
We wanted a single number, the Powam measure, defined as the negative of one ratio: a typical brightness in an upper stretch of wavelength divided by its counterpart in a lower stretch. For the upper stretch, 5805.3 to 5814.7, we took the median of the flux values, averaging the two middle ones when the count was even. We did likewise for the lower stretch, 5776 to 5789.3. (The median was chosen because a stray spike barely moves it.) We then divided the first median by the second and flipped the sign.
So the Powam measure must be -1.09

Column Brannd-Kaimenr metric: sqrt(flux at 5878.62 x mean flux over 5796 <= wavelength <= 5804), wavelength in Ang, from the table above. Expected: 17.6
